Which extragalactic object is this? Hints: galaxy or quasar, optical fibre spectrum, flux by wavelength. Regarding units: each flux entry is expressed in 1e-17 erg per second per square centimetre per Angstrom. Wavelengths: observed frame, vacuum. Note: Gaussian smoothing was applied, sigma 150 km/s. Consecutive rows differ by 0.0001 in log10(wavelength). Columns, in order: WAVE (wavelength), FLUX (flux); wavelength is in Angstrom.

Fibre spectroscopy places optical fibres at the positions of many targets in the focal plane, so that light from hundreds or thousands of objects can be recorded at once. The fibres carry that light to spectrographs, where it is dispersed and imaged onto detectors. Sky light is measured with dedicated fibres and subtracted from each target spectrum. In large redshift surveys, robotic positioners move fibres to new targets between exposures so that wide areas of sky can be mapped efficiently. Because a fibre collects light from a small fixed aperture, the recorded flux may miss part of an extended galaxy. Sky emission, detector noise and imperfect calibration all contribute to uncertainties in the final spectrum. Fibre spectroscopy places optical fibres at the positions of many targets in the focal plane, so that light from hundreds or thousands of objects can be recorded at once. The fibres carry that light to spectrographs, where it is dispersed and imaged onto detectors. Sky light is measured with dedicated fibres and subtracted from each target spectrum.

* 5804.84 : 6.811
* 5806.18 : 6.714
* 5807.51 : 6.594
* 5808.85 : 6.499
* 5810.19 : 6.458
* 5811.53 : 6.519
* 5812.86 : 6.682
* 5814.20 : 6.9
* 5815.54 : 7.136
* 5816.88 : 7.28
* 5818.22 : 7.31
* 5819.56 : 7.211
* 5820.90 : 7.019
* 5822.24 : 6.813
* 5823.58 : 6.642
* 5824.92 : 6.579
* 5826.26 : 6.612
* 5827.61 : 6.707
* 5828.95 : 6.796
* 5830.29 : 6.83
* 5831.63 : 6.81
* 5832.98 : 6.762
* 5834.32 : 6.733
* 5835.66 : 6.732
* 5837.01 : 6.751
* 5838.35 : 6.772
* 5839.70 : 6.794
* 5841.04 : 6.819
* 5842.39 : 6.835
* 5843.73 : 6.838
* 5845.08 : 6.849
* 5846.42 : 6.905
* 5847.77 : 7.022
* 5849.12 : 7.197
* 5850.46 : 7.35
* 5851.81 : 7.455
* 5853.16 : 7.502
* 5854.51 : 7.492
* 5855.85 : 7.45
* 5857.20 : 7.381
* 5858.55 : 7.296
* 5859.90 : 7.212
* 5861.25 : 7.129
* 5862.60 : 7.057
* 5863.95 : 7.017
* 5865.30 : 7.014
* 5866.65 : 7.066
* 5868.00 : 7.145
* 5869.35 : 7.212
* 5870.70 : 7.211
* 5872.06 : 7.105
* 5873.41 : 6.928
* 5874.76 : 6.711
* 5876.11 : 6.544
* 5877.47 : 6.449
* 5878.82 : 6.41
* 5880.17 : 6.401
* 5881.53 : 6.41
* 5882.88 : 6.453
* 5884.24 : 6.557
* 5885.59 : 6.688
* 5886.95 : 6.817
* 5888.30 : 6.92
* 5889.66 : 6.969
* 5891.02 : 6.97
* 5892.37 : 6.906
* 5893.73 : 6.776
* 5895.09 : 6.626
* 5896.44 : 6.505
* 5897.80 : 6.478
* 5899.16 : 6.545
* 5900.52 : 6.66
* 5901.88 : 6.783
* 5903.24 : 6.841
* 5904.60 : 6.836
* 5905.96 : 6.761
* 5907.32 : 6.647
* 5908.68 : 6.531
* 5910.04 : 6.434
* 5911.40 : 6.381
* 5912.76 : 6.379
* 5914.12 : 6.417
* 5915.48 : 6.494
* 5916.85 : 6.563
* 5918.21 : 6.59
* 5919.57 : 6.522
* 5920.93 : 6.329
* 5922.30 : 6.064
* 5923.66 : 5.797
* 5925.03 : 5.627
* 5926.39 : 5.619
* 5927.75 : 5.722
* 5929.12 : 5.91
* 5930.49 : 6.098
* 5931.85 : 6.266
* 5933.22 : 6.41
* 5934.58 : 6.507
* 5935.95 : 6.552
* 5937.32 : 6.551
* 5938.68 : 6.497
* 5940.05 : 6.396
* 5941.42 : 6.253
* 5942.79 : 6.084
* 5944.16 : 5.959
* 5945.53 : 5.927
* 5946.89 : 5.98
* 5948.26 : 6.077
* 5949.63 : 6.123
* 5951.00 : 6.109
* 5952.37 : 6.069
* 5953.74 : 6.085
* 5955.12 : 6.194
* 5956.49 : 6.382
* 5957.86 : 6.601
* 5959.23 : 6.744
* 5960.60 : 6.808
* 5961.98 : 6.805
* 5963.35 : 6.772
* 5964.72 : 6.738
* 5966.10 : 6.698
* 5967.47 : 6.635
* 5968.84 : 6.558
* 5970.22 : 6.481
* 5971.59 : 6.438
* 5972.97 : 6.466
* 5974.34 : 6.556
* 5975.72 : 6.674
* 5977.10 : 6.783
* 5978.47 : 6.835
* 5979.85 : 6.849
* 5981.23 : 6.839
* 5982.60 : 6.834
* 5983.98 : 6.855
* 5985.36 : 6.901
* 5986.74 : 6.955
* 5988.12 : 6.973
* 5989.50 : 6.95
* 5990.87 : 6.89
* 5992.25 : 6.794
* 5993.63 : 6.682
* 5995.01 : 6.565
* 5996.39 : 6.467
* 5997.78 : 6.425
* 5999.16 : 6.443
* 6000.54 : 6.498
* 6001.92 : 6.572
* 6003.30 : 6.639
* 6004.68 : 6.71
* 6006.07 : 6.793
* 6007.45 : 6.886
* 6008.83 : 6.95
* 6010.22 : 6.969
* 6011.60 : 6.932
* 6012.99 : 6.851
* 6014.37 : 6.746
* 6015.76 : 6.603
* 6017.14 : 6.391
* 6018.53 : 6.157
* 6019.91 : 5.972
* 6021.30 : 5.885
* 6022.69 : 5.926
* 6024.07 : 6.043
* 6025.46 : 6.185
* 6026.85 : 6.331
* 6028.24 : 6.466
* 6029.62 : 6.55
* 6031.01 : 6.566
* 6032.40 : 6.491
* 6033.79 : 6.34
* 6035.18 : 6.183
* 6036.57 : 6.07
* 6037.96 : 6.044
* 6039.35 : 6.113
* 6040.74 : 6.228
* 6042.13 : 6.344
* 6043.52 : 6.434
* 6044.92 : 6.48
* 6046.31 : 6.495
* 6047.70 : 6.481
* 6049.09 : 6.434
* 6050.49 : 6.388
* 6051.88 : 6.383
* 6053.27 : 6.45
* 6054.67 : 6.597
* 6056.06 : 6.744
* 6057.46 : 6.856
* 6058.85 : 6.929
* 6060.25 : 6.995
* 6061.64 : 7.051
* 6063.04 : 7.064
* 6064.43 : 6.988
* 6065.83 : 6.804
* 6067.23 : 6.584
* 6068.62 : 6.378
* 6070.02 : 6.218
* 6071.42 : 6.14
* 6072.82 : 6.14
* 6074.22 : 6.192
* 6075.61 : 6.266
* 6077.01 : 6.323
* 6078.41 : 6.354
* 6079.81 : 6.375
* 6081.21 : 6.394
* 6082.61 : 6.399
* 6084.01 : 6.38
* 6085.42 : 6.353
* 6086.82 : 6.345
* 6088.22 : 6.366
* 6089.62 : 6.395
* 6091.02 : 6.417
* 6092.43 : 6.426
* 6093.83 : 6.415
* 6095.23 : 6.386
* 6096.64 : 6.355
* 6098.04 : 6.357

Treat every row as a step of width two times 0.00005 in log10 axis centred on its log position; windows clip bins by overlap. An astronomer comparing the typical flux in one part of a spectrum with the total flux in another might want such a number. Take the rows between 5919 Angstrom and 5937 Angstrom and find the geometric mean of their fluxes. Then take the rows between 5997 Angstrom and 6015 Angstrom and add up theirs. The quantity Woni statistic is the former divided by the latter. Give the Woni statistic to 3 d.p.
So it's 0.070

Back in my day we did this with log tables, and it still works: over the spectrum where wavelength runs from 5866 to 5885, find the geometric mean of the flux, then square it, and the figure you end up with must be 45.6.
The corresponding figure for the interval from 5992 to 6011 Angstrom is 44.5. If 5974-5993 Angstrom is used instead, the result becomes 46.7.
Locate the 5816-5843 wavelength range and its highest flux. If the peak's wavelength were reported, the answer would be 5818.22 Angstrom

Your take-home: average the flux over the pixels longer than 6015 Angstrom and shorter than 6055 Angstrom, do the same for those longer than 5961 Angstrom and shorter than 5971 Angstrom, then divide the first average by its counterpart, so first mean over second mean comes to 0.95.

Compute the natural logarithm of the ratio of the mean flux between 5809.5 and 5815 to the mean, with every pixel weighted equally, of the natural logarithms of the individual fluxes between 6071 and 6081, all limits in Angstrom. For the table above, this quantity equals 1.29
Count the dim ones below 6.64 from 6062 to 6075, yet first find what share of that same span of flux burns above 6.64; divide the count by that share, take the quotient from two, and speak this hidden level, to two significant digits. -16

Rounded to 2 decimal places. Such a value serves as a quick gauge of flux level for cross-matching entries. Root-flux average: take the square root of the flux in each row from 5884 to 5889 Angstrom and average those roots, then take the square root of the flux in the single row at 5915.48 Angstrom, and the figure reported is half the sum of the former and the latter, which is 2.57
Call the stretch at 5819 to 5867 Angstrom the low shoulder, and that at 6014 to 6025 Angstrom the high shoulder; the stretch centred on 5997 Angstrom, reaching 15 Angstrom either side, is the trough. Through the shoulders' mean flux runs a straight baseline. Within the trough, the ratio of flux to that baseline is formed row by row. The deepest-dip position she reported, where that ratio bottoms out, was 5997.78 Angstrom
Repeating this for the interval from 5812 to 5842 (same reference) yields 5824.92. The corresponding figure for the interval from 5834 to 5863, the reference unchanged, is 5834.32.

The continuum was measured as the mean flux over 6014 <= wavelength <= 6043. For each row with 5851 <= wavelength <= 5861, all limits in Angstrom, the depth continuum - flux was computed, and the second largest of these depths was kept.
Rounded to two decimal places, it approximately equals -1.03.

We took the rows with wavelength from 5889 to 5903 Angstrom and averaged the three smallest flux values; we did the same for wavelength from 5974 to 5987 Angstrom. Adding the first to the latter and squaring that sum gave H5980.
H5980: 174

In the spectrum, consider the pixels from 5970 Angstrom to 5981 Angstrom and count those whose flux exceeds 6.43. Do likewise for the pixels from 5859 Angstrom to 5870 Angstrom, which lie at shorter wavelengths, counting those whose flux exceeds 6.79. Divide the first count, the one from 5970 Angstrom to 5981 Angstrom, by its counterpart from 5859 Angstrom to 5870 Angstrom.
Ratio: 1.0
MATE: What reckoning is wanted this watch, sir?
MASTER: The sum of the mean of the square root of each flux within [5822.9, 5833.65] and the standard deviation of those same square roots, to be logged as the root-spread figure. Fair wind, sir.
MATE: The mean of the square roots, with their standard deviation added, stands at 2.61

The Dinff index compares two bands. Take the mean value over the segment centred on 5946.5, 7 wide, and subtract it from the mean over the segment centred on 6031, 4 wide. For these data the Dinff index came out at 0.5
